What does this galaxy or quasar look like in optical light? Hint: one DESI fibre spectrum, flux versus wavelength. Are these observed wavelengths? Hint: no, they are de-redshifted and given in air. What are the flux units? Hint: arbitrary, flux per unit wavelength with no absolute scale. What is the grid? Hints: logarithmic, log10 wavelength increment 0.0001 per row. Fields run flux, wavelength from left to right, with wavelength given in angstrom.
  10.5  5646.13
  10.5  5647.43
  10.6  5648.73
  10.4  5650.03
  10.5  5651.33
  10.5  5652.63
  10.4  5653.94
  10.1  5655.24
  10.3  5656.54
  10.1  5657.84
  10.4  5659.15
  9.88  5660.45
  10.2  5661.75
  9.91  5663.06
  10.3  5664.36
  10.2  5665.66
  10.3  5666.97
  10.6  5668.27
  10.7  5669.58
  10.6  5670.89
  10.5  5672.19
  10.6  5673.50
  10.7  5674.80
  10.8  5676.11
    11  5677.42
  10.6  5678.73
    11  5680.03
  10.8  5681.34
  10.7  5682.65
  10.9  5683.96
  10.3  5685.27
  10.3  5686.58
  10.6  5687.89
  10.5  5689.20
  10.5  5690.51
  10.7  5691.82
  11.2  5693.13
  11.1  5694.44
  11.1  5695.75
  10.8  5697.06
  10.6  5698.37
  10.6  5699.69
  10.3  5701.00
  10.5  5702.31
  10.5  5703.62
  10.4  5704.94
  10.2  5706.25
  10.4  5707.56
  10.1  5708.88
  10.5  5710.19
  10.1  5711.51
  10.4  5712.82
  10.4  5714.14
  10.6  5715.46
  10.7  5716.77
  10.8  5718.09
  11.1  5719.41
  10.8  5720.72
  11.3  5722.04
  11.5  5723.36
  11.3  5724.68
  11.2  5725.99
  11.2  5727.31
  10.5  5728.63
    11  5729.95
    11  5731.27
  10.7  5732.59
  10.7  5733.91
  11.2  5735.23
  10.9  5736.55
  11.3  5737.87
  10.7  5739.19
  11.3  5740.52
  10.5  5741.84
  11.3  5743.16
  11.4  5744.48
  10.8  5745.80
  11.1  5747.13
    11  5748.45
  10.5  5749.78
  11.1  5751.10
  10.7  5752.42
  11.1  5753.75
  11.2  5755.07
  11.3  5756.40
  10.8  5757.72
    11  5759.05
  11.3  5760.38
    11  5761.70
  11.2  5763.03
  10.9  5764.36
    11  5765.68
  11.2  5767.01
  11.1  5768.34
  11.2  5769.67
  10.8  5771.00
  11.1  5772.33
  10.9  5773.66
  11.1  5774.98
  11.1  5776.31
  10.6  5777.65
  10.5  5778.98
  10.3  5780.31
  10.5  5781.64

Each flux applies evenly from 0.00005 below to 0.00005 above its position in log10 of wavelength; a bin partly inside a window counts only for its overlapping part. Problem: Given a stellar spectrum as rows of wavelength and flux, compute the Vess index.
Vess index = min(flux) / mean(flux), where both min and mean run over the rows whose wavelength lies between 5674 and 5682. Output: 0.980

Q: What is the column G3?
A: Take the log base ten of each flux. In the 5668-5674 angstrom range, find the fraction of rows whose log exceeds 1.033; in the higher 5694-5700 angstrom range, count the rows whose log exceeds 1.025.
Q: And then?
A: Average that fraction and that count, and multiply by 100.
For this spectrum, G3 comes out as 250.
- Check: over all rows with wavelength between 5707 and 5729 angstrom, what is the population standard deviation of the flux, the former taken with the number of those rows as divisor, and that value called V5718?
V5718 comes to 0.424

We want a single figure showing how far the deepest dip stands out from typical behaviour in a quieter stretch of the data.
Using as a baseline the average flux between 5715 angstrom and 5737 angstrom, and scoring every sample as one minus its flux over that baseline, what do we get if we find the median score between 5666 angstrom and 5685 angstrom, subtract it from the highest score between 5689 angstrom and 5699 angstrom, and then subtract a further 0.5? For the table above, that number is -0.48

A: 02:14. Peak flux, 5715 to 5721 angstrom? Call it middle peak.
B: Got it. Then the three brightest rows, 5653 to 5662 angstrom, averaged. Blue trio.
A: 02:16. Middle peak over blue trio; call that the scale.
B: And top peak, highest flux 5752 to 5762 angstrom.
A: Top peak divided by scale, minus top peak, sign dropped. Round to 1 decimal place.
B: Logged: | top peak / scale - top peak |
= 0.7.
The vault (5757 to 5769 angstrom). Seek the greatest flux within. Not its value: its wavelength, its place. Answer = 5760.38 angstrom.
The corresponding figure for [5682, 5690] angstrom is 5683.96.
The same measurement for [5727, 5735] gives 5727.31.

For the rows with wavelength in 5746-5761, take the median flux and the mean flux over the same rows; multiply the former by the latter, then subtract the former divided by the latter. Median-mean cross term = 121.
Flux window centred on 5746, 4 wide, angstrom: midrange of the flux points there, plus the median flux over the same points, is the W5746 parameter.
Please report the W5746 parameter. 22.2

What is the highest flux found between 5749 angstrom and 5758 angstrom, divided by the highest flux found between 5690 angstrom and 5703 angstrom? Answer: 1.01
